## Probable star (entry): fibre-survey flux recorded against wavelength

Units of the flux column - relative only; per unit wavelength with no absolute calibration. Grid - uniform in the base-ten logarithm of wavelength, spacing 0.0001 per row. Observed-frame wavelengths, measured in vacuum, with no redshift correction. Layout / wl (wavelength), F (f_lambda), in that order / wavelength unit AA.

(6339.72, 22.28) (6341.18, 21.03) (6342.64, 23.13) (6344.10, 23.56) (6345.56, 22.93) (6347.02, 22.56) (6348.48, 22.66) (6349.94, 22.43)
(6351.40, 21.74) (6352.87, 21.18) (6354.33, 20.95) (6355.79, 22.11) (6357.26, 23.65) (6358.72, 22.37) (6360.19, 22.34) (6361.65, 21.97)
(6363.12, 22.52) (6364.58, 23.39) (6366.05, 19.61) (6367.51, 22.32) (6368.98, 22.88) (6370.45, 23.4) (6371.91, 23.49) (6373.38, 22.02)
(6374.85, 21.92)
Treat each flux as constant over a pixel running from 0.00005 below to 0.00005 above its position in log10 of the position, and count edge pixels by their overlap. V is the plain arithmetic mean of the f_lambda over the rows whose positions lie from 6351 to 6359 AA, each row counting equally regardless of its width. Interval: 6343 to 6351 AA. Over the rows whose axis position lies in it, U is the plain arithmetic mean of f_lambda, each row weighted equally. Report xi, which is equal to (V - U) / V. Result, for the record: -0.04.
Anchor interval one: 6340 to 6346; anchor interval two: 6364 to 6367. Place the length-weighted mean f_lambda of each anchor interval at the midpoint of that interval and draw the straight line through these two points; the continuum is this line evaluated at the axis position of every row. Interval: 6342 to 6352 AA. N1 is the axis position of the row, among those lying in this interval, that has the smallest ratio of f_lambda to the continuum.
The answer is 6351.40 AA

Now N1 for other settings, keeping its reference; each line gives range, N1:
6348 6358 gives 6354.33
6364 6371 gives 6366.05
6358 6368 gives 6366.05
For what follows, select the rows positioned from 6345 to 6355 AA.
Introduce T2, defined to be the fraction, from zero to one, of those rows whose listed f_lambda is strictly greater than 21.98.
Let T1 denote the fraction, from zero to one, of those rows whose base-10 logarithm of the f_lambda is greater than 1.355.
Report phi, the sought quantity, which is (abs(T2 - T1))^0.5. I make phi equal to 0.535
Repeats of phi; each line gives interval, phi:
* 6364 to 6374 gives 0.535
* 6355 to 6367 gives 0.707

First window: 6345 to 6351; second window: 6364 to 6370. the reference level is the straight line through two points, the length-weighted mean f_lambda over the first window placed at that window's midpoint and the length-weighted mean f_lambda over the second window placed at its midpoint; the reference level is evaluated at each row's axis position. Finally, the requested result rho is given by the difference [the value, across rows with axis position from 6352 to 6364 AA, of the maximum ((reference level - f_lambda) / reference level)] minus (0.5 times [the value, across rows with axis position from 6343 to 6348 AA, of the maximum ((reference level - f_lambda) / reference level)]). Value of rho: 0.064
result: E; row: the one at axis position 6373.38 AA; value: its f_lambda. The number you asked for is 22.02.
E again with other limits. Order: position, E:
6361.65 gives 21.97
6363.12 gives 22.52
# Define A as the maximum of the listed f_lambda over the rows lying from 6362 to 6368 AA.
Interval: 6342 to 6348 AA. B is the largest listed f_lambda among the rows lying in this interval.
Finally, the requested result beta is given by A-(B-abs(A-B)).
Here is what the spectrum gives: 0.0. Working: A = 23.39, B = 23.56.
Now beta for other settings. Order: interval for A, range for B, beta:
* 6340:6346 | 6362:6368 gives 0.3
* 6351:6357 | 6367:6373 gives 0.0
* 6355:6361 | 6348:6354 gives 2.0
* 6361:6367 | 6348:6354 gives 1.5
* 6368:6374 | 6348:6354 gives 1.7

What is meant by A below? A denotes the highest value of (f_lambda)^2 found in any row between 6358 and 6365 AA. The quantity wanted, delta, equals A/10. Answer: 54.7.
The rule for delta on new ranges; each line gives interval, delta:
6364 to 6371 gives 54.8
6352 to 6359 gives 55.9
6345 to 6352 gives 52.6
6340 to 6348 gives 55.5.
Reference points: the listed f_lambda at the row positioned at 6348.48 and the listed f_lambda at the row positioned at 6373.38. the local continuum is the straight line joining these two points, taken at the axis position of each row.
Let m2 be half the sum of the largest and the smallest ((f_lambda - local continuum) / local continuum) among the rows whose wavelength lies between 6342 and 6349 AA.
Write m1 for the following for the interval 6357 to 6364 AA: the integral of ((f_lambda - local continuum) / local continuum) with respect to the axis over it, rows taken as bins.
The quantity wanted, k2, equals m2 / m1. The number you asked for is 0.279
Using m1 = 0.05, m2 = 0.01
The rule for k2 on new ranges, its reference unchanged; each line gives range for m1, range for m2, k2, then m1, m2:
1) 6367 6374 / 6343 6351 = 0.054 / 0.24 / 0.01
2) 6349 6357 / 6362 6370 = 0.128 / -0.26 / -0.03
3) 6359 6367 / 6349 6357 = 0.374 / -0.10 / -0.04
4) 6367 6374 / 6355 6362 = 0.079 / 0.24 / 0.02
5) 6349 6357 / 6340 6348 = 0.088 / -0.26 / -0.02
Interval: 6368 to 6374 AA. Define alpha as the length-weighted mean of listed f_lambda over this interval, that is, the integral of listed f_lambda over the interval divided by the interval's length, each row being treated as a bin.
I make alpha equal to 22.9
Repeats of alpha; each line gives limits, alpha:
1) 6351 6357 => 21.6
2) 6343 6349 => 23.0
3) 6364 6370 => 22.1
